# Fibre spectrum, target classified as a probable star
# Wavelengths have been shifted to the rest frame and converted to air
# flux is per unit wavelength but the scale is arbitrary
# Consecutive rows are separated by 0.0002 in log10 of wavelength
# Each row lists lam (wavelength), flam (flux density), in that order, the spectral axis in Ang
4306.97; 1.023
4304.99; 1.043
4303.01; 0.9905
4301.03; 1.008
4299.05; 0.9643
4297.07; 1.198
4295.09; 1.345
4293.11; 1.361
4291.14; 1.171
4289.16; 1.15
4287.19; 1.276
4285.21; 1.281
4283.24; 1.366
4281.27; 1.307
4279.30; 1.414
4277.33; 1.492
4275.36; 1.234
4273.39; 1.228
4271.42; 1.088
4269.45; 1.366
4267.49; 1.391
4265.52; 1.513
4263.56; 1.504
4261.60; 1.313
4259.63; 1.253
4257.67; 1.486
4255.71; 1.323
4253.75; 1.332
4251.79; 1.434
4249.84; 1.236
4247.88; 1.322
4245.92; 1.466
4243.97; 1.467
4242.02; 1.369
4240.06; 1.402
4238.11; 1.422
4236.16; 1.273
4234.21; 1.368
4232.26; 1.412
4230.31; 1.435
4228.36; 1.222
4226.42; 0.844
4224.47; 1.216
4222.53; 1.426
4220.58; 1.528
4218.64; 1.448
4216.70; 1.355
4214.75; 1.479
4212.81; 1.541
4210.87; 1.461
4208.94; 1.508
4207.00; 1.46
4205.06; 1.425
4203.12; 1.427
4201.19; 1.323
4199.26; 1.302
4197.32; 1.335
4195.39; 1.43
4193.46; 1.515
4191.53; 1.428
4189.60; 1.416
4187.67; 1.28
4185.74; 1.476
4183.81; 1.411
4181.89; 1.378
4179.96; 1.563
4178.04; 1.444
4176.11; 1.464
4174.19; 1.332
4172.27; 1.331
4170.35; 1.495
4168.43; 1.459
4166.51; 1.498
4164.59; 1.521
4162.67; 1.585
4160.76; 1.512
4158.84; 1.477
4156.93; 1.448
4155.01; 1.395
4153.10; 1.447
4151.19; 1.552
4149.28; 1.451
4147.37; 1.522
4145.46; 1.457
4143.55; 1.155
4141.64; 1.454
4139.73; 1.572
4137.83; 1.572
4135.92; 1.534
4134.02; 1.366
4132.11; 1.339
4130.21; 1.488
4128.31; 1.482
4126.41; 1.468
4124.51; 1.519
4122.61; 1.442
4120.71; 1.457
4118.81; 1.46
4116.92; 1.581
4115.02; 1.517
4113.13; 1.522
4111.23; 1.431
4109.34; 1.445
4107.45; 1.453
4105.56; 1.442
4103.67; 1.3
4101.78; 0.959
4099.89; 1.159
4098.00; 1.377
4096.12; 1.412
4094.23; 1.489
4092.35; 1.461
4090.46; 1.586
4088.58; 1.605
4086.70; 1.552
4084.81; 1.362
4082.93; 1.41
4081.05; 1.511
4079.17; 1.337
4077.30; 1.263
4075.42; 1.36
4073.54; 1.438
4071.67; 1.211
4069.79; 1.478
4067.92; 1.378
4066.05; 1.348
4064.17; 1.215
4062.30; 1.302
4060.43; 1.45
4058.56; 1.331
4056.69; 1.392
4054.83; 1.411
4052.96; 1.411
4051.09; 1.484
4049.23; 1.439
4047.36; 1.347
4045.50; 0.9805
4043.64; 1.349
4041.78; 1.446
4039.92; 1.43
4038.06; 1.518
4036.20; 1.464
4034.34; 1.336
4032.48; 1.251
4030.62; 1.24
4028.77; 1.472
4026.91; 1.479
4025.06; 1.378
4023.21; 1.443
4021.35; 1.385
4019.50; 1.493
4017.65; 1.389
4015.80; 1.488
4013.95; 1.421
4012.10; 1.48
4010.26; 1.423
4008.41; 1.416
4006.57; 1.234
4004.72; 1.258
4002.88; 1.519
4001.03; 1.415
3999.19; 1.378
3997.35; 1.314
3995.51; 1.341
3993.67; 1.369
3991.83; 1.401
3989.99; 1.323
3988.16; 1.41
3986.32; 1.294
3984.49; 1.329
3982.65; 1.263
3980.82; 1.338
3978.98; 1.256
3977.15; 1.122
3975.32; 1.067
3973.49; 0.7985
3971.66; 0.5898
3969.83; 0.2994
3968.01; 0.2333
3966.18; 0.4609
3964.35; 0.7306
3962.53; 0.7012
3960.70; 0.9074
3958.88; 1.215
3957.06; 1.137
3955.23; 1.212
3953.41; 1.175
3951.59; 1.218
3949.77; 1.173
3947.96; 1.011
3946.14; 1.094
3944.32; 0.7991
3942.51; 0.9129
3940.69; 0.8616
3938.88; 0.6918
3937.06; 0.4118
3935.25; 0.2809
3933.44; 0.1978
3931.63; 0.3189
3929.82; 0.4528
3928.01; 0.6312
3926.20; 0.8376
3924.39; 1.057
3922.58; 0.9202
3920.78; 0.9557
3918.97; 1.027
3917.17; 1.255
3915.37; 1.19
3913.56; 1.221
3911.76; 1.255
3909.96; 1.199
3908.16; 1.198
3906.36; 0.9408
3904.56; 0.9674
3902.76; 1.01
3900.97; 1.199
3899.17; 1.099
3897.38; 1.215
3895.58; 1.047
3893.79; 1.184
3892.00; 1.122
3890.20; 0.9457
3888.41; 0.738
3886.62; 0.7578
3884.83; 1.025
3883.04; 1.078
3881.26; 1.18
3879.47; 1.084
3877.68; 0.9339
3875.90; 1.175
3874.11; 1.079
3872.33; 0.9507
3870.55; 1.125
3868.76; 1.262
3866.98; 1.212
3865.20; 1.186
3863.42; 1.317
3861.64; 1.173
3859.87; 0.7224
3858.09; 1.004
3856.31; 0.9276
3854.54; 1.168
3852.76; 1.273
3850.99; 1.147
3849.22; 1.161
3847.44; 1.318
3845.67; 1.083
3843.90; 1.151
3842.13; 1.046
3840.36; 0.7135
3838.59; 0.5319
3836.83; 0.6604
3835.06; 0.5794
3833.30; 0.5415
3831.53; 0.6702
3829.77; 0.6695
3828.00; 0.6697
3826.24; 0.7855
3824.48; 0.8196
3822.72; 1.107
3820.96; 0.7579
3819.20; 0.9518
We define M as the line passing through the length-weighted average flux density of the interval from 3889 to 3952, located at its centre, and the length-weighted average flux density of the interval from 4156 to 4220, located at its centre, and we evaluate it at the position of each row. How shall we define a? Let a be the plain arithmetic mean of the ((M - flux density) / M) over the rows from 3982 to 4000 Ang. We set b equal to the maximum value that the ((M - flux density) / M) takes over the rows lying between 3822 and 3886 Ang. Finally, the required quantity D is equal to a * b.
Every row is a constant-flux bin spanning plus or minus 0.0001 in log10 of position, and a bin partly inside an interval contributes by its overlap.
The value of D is -0.08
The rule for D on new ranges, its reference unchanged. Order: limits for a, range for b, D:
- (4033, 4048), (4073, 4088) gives 0.00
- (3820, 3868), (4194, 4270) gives -0.08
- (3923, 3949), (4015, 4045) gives -0.02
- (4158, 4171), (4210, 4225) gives -0.02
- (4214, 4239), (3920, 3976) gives 0.09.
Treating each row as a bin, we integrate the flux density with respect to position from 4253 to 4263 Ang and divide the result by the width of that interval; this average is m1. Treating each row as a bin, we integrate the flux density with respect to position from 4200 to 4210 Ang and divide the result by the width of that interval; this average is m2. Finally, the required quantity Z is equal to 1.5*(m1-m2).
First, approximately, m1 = 1.35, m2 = 1.43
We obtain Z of -0.12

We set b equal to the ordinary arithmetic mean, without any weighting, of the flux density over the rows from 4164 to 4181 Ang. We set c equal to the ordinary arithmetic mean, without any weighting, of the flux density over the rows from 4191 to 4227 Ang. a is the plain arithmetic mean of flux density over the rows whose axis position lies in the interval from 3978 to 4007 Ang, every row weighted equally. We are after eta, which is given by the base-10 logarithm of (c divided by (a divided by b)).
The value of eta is 0.18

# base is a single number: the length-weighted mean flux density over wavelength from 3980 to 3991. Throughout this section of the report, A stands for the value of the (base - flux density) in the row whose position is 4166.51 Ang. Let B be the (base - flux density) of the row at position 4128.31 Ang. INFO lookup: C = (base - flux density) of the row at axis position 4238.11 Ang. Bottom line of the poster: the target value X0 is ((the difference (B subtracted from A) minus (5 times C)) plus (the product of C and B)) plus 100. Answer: 100.5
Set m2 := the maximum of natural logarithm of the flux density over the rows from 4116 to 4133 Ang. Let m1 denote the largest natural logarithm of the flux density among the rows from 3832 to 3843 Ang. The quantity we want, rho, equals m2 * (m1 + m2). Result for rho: 0.23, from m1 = 0.04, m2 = 0.46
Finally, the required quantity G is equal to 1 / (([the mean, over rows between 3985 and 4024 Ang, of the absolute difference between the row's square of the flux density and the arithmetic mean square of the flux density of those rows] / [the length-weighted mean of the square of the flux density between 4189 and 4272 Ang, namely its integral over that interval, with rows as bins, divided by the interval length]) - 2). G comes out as -0.52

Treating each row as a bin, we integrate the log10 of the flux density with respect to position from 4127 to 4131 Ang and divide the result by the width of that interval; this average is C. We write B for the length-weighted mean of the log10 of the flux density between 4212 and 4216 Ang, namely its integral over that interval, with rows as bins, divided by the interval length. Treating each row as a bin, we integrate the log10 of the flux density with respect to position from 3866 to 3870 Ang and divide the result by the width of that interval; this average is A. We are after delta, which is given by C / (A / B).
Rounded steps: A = 0.09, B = 0.17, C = 0.171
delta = 0.3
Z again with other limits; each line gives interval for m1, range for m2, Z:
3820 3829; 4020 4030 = -0.90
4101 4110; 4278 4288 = -0.02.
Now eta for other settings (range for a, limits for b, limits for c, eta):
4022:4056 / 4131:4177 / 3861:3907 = 0.05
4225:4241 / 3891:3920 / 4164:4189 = 0.10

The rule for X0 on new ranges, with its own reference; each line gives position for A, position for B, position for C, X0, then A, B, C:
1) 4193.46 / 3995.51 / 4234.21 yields 100.0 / -0.19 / -0.01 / -0.04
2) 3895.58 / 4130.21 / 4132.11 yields 100.5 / 0.28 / -0.16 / -0.01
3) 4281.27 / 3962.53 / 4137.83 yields 100.5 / 0.02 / 0.63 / -0.24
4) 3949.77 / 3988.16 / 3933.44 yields 94.5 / 0.15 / -0.08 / 1.13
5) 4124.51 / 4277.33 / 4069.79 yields 100.8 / -0.19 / -0.16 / -0.15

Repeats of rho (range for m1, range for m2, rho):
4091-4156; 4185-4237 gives 0.39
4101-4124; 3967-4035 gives 0.37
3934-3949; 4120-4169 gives 0.25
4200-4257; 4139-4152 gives 0.40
